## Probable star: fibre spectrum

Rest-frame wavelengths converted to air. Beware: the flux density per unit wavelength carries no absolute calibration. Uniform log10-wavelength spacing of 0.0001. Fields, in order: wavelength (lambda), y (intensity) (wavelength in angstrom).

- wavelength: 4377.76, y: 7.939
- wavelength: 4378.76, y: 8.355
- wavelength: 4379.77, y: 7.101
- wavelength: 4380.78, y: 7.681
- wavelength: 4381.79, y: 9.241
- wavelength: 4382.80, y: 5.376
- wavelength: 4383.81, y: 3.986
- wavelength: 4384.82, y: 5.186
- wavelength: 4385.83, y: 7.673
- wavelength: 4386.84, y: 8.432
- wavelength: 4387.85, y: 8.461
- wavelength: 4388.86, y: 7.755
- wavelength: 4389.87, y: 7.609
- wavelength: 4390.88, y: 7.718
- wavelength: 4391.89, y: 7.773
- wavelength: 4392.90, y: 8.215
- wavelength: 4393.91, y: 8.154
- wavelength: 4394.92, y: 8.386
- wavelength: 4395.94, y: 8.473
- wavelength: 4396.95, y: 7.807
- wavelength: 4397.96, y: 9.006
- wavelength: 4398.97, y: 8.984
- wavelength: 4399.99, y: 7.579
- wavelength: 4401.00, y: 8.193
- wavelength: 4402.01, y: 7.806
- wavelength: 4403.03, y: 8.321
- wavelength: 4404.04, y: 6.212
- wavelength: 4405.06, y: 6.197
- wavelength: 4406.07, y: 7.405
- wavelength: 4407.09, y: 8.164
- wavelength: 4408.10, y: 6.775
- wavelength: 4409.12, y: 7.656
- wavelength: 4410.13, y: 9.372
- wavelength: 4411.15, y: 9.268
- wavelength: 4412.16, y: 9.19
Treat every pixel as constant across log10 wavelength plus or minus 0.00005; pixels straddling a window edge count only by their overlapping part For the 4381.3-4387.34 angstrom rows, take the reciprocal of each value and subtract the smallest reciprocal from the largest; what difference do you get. 0.143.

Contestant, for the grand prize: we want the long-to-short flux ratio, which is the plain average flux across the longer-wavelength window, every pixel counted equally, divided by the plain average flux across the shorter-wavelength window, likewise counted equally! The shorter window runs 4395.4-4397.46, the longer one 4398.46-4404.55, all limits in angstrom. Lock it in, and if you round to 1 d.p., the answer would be 1.0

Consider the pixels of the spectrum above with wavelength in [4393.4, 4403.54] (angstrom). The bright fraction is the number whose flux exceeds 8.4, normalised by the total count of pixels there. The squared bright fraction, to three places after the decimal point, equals 0.090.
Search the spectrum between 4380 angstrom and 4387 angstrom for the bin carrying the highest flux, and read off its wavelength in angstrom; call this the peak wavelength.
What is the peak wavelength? 4381.79 angstrom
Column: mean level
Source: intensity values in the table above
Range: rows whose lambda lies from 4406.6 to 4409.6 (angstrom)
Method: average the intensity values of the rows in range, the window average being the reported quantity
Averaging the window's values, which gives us 7.5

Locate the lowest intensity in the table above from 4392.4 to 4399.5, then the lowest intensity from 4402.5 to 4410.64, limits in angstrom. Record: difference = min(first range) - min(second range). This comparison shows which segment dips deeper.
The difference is 1.6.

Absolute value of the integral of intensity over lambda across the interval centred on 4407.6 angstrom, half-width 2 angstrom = 30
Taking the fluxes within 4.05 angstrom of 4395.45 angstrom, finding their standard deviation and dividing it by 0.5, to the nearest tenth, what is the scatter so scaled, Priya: 0.9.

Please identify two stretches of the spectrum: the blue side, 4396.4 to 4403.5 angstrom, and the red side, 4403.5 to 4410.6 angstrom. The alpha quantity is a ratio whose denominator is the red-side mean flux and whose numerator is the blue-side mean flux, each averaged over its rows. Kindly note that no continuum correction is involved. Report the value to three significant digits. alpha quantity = 1.11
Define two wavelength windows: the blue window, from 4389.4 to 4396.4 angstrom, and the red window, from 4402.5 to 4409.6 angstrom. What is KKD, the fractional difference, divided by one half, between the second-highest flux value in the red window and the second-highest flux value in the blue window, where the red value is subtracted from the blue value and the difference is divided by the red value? 0.054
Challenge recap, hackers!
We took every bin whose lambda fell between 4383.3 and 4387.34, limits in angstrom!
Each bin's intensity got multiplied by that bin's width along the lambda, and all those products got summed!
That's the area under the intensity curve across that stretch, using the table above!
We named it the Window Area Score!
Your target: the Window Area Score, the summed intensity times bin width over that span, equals 25.5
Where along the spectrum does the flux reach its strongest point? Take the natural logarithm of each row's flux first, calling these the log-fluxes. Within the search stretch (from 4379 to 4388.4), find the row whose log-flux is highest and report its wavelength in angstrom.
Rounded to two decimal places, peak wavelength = 4381.79 angstrom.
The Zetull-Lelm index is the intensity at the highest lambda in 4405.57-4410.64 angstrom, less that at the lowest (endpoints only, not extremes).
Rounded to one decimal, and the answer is 2.0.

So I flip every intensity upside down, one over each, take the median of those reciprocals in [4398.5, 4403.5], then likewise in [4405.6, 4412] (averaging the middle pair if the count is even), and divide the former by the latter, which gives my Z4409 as 0.96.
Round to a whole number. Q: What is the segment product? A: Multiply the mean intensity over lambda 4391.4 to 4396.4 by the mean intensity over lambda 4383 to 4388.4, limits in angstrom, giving 55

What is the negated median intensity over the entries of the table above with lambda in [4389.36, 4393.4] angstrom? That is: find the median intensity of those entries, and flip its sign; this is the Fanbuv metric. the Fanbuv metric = -7.7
